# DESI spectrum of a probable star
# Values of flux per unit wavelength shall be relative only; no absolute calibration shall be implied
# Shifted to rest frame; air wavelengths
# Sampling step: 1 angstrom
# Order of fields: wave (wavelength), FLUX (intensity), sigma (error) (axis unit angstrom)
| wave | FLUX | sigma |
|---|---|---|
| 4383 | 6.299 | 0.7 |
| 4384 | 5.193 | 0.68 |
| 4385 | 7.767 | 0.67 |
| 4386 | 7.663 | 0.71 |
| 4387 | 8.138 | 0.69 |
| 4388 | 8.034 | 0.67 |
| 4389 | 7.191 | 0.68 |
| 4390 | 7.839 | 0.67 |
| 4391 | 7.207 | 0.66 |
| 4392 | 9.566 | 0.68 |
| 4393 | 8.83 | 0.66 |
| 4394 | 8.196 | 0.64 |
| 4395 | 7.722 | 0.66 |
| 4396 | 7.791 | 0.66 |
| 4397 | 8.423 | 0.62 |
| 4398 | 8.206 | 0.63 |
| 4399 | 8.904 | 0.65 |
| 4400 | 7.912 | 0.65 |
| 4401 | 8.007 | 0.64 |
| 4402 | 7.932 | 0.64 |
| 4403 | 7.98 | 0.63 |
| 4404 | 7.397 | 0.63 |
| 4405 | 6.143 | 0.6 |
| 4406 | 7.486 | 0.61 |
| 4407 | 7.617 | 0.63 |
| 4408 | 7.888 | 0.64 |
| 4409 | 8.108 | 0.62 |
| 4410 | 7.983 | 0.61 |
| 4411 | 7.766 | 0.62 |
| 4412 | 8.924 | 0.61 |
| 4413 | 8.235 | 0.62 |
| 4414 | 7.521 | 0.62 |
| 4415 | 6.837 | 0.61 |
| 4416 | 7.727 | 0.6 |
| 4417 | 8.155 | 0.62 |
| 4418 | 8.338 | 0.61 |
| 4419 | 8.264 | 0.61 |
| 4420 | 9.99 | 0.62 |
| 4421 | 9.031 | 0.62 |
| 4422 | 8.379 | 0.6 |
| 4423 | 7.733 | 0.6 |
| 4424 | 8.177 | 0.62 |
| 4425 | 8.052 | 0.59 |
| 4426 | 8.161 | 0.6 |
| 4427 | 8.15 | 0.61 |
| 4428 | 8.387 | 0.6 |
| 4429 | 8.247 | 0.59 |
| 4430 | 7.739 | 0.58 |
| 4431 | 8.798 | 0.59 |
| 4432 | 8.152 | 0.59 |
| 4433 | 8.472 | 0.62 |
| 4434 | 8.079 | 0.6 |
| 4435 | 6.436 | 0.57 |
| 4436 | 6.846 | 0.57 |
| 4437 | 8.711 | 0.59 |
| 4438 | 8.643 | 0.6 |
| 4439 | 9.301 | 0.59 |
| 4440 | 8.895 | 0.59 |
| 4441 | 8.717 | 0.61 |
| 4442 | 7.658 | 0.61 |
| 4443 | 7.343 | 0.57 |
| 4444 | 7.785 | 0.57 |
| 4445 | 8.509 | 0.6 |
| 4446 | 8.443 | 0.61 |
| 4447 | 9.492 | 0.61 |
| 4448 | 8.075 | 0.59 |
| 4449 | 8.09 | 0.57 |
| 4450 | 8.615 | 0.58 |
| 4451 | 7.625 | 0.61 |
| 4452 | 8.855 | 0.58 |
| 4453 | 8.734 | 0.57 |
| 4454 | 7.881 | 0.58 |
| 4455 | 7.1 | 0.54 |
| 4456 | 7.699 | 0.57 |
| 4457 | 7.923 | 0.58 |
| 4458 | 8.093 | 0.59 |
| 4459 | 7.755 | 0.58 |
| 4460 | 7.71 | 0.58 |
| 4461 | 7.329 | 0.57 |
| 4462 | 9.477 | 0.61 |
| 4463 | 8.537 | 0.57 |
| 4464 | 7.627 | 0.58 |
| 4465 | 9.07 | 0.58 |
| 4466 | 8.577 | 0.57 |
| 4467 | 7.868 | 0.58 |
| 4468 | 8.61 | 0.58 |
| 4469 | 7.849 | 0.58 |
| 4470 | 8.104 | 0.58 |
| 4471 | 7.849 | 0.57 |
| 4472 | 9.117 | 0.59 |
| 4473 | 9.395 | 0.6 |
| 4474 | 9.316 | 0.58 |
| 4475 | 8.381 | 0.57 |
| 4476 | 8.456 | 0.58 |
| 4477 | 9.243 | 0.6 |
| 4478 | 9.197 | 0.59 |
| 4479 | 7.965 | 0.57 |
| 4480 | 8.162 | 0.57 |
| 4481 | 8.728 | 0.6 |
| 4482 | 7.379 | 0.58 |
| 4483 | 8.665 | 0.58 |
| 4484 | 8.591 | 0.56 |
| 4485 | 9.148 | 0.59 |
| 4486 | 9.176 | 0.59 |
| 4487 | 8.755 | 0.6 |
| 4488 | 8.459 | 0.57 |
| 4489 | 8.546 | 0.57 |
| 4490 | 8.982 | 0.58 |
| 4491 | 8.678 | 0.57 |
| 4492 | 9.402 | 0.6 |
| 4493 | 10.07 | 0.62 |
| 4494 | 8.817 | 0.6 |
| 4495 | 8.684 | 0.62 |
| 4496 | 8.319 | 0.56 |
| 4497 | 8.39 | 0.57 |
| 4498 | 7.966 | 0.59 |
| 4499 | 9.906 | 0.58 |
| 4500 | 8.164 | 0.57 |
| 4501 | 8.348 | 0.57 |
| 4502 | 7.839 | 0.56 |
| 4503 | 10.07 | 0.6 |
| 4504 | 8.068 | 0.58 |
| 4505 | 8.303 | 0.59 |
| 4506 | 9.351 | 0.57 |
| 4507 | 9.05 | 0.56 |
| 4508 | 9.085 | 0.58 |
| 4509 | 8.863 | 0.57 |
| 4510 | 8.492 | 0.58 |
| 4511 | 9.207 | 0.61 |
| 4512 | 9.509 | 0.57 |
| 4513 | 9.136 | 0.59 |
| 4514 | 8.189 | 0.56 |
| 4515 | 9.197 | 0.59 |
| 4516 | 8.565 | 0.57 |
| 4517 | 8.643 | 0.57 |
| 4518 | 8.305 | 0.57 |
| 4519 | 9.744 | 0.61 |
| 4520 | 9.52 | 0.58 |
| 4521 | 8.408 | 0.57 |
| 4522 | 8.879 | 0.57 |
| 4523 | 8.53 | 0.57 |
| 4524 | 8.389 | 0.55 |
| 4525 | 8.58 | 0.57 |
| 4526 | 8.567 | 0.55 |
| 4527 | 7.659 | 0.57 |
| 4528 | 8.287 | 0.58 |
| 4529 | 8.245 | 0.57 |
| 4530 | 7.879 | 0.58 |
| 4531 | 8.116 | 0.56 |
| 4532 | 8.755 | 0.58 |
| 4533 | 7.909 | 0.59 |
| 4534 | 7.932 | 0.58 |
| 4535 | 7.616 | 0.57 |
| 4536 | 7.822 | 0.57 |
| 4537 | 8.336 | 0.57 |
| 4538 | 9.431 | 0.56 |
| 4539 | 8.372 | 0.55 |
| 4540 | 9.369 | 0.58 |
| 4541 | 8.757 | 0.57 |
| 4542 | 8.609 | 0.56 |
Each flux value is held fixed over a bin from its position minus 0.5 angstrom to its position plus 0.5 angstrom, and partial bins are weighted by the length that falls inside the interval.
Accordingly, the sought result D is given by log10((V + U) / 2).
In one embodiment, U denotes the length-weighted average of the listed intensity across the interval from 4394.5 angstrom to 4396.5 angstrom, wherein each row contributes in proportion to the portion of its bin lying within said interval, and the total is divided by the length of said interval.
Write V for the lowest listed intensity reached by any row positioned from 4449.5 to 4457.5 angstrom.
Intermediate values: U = 7.8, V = 7.1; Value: 0.871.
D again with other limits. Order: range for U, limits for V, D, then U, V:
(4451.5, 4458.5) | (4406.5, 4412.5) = 0.894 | 8.0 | 7.617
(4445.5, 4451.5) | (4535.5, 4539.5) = 0.909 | 8.4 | 7.822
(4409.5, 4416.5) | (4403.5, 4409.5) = 0.845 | 7.9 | 6.143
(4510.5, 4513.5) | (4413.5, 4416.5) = 0.906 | 9.3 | 6.837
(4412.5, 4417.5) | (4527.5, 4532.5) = 0.891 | 7.7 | 7.879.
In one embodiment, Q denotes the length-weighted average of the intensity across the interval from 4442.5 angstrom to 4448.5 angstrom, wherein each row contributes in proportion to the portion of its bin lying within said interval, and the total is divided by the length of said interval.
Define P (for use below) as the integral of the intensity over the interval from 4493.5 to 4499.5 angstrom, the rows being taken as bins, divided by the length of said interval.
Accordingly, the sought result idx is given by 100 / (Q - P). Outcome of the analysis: -246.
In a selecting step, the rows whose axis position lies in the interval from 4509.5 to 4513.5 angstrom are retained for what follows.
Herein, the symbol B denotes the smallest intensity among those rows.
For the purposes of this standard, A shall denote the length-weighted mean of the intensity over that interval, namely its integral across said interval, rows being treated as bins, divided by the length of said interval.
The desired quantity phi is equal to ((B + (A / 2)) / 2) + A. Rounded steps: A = 9.09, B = 8.492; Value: 15.60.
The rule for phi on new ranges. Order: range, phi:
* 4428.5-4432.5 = 14.16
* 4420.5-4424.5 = 14.28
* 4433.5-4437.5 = 12.62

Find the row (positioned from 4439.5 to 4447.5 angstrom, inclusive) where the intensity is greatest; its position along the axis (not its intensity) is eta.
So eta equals 4447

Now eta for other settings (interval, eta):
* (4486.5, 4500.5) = 4493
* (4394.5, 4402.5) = 4399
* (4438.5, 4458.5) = 4447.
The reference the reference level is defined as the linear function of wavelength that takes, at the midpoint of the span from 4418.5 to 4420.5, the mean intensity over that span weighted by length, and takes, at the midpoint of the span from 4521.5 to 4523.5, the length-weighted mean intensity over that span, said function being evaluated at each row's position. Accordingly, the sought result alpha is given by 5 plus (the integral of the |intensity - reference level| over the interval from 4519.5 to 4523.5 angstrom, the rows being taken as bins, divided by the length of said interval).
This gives 5.36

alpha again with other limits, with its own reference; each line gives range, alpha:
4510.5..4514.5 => 5.54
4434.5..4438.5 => 6.40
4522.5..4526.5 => 5.18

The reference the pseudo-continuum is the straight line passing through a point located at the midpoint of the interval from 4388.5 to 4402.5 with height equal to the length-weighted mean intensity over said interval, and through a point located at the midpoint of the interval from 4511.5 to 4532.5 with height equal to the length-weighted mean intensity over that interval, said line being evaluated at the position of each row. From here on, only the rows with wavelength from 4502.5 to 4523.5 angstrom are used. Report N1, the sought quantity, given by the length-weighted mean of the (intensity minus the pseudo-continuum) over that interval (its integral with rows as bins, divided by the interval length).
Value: 0.3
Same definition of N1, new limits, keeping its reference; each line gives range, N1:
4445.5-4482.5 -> -0.1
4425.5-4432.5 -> 0.0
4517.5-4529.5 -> 0.0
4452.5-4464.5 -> -0.4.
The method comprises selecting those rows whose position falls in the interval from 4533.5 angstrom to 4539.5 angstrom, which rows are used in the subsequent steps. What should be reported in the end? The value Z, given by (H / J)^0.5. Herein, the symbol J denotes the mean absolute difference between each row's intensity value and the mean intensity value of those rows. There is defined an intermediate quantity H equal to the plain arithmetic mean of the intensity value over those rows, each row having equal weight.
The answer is 4.2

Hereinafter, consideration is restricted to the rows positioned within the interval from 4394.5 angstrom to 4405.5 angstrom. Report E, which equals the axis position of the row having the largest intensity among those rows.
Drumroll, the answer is 4399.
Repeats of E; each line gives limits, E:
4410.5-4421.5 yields 4420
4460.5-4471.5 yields 4462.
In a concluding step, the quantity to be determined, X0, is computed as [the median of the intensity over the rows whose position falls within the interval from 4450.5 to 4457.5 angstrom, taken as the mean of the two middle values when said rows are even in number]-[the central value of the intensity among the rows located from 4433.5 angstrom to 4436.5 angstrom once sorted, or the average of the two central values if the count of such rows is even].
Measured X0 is 1.0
